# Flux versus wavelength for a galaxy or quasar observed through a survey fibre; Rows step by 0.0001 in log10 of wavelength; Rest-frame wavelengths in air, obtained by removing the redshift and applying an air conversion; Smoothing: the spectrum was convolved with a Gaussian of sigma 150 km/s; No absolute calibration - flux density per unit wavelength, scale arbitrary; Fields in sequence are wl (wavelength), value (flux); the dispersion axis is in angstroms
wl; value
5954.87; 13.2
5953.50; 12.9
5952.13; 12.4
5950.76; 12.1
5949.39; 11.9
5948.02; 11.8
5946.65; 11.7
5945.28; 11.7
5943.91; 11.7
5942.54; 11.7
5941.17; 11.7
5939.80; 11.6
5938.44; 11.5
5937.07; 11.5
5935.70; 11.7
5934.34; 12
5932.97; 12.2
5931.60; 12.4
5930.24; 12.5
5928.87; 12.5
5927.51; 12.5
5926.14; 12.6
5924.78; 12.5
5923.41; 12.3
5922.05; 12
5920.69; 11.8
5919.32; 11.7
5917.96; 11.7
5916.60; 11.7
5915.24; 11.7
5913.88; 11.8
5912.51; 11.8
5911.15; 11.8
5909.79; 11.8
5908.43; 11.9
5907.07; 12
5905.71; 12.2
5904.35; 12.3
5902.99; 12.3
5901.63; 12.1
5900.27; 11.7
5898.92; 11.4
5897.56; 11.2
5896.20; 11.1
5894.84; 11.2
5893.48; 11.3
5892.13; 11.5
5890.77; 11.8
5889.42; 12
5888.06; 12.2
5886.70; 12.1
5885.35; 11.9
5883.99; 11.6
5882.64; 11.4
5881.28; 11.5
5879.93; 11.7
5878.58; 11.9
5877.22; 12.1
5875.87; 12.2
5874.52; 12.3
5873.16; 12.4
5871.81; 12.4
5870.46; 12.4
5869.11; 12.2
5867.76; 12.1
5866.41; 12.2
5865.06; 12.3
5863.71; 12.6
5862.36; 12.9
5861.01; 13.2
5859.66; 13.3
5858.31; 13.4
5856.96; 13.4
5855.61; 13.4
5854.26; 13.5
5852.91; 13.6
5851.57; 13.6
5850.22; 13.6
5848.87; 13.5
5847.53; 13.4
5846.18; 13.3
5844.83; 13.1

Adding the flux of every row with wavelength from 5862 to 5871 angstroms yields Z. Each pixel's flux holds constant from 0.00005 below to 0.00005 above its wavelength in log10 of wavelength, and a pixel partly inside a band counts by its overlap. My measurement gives 86.7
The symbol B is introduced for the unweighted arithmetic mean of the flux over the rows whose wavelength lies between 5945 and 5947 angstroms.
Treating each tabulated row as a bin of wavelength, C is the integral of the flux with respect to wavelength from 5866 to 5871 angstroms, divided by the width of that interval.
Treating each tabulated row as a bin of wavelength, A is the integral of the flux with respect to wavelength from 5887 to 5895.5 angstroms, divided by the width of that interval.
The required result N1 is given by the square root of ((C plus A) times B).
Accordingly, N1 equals 16.7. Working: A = 11.7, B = 11.7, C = 12.2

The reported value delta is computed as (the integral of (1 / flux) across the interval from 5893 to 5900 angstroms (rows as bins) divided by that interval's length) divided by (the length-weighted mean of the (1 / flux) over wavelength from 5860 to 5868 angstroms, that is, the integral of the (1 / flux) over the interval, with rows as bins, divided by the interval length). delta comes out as 1.12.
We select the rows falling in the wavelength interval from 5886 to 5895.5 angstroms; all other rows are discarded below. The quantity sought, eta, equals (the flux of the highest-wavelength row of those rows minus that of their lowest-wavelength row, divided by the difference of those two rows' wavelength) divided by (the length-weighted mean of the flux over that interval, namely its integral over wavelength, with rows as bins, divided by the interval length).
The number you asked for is -0.009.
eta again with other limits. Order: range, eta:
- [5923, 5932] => 0.001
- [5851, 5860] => -0.003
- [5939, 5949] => 0.002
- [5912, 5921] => 0.000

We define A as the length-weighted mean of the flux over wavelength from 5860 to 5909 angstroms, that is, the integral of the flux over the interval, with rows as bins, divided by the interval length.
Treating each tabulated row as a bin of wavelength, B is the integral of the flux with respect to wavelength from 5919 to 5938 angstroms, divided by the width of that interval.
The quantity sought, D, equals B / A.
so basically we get 1.01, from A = 12.0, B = 12.2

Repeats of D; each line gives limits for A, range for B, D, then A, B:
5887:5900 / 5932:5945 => 1.02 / 11.5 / 11.7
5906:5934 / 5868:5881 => 1.01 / 12.1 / 12.2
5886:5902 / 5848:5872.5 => 1.12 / 11.6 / 13.0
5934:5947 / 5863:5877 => 1.05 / 11.7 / 12.3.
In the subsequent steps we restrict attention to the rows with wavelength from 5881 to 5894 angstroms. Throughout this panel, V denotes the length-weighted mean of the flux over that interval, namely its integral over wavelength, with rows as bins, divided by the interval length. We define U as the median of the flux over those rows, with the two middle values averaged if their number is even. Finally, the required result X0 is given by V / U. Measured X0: 1.00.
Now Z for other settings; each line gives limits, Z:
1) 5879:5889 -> 82.4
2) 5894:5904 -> 81.0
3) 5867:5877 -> 86.0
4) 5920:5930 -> 86.2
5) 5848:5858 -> 94.6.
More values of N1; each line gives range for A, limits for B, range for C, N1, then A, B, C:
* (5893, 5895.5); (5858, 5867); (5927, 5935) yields 17.4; 11.2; 12.8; 12.3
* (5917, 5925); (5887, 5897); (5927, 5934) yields 16.8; 12.0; 11.6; 12.4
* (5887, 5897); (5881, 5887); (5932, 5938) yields 16.6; 11.6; 11.7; 11.8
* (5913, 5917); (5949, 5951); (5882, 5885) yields 16.7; 11.7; 12.0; 11.5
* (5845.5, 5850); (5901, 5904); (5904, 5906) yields 17.7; 13.4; 12.2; 12.2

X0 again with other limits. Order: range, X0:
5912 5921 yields 1.00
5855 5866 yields 0.98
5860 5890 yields 1.00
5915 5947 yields 1.02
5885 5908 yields 0.99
